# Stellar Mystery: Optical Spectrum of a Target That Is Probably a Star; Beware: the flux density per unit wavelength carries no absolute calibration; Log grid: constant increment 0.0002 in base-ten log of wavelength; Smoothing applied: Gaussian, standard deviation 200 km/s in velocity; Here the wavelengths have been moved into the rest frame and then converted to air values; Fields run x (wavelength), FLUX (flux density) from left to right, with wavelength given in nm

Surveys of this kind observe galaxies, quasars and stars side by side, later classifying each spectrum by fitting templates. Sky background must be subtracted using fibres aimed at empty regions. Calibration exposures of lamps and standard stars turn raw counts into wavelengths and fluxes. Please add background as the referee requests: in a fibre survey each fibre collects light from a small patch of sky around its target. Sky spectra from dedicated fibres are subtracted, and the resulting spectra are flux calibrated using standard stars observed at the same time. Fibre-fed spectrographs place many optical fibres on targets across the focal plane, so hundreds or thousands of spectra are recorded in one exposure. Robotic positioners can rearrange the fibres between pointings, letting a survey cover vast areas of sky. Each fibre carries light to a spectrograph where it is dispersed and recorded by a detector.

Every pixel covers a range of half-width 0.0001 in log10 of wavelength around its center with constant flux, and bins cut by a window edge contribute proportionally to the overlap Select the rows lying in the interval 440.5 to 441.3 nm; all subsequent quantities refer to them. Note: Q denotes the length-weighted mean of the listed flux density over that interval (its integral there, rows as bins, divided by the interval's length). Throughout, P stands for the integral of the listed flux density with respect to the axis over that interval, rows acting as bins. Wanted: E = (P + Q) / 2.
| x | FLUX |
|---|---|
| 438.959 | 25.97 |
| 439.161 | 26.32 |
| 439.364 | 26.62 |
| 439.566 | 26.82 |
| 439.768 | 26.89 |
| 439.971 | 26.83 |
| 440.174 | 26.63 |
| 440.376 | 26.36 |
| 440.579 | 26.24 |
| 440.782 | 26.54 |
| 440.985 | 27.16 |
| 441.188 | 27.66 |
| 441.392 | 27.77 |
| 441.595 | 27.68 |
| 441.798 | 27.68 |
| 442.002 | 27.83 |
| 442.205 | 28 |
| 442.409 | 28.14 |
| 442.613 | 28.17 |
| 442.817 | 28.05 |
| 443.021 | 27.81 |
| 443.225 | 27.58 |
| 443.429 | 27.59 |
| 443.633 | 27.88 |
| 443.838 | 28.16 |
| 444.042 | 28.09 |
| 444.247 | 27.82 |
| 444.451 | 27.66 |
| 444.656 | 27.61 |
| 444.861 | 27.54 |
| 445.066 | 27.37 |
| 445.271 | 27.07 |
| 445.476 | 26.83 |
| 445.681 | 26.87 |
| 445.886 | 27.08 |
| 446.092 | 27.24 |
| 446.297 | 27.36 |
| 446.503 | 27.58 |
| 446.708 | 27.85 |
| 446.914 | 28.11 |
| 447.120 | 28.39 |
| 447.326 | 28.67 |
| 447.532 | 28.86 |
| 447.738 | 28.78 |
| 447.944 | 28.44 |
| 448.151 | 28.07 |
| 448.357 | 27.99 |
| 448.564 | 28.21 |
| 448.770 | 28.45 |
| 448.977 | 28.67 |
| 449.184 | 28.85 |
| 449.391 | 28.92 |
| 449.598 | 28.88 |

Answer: 24.22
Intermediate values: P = 21.5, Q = 26.9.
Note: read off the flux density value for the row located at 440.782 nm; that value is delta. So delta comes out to 26.54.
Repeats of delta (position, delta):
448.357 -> 27.99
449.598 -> 28.88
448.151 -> 28.07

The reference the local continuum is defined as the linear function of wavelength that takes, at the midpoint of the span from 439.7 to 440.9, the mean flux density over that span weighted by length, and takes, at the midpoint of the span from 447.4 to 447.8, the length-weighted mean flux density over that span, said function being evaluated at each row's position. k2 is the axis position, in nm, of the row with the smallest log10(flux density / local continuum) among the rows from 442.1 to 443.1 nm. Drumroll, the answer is 443.021 nm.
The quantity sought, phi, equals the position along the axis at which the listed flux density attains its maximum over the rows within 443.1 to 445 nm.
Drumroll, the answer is 443.838 nm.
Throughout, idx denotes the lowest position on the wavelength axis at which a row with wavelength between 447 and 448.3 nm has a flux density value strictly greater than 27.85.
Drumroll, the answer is 447.120 nm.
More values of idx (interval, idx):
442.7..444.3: 442.817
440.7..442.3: 442.205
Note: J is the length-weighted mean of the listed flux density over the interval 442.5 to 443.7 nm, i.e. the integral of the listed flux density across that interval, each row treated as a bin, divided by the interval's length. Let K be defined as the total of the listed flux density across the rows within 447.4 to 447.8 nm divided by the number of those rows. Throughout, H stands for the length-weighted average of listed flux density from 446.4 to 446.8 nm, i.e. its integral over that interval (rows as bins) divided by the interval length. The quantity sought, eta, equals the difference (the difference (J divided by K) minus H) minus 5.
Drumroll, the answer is -31.8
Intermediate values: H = 27.7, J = 27.9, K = 28.8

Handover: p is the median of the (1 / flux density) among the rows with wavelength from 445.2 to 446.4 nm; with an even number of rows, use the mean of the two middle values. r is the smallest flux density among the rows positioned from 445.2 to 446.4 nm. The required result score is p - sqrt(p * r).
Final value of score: -0.9585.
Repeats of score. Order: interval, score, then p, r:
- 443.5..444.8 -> -0.9598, 0.0359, 27.61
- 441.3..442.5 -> -0.9619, 0.0360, 27.68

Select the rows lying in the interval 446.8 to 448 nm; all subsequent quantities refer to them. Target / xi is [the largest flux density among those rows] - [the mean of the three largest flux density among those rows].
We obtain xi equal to 0.09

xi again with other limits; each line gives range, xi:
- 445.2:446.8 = 0.25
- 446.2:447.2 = 0.27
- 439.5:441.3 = 0.42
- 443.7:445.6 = 0.14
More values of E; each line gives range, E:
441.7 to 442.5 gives 25.11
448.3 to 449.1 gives 25.52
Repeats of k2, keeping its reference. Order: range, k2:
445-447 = 445.681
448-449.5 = 448.357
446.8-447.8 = 446.914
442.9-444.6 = 444.451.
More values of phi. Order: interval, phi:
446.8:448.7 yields 447.532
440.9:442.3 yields 442.205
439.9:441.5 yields 441.392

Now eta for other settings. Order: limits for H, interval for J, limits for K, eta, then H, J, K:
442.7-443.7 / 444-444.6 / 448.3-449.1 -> -31.8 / 27.8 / 27.8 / 28.3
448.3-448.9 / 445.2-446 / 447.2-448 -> -32.3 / 28.2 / 27.0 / 28.7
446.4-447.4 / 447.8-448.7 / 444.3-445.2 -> -32.1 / 28.1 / 28.2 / 27.5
